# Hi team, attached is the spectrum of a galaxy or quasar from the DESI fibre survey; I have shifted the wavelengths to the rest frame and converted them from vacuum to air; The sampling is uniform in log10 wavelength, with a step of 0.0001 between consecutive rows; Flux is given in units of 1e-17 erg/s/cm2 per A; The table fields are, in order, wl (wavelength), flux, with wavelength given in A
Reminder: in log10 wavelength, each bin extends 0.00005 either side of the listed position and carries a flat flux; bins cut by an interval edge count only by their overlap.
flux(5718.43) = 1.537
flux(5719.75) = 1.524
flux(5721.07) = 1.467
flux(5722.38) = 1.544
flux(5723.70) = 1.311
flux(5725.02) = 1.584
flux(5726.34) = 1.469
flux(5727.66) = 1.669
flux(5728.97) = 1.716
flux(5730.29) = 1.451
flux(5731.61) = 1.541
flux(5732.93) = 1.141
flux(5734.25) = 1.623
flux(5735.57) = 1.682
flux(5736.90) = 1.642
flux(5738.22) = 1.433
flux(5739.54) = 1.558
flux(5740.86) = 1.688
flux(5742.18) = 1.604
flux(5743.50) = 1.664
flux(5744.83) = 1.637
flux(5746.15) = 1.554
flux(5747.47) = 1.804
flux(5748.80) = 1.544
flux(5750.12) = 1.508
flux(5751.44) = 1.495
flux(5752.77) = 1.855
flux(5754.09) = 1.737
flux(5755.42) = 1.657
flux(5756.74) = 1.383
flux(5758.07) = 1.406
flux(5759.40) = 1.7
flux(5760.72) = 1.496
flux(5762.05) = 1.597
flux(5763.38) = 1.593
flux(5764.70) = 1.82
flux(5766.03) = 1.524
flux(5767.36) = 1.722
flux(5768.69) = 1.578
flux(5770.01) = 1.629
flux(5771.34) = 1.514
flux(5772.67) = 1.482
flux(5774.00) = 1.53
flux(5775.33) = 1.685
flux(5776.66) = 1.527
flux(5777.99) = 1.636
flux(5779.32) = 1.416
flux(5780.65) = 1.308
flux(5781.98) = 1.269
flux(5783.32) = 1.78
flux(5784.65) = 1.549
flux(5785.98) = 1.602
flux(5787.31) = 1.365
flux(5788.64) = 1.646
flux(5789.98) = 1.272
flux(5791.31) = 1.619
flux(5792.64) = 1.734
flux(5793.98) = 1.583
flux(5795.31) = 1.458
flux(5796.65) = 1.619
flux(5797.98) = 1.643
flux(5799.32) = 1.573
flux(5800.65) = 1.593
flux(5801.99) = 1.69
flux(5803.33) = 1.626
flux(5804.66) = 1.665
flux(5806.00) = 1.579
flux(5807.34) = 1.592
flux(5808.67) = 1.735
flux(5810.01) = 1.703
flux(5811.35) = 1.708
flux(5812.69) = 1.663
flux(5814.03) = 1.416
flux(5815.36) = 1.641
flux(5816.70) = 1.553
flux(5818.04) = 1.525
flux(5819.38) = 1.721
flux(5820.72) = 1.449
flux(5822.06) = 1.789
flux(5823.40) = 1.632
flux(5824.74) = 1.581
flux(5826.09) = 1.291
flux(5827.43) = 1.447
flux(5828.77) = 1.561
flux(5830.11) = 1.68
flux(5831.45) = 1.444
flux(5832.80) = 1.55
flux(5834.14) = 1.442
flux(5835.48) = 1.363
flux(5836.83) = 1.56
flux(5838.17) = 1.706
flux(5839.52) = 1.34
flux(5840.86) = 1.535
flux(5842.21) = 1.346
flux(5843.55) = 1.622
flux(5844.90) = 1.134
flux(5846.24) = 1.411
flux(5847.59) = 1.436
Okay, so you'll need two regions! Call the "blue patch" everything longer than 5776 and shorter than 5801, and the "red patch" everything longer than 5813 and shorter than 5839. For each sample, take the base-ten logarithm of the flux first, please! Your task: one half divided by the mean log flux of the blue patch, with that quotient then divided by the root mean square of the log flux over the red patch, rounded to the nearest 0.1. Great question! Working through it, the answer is 14.2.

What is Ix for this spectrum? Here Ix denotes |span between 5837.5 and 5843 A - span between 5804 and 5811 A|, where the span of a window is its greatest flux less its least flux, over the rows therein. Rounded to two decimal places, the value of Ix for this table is 0.21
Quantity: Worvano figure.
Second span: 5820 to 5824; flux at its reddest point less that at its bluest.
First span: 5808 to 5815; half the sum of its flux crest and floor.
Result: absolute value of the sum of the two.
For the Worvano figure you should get 1.76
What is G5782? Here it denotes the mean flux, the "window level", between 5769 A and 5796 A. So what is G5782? 1.53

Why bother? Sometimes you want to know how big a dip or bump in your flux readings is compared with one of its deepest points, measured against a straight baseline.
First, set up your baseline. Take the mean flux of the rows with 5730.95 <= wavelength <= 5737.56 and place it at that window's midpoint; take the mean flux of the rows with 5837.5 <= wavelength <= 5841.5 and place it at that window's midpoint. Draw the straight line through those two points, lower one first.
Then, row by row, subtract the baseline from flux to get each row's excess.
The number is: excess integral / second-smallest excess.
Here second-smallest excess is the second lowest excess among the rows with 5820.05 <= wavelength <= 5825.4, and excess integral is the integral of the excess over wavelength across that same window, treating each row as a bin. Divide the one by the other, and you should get 8.5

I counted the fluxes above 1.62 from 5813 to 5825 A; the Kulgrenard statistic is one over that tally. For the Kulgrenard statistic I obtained 0.25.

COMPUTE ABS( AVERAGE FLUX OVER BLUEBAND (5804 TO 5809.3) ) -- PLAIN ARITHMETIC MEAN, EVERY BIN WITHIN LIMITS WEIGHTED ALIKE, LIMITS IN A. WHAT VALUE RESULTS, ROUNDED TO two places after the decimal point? 1.64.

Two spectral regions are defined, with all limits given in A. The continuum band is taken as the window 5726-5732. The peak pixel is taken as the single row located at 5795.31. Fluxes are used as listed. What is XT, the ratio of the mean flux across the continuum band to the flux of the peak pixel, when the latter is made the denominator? 1.08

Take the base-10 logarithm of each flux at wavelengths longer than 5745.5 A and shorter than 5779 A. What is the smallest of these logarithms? 0.14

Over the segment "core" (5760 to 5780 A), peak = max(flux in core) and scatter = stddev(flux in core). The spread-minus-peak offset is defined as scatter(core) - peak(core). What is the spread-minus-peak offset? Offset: -1.72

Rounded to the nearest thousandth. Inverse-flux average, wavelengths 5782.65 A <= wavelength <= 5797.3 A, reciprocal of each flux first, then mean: 0.644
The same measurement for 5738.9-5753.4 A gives 0.617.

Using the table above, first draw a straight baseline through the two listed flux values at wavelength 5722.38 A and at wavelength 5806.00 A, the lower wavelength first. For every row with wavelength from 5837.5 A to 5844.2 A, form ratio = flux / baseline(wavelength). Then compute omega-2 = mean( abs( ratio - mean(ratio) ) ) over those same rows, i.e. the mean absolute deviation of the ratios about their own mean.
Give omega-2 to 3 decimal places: 0.084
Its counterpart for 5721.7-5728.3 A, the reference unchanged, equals 0.065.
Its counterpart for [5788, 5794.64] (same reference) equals 0.076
